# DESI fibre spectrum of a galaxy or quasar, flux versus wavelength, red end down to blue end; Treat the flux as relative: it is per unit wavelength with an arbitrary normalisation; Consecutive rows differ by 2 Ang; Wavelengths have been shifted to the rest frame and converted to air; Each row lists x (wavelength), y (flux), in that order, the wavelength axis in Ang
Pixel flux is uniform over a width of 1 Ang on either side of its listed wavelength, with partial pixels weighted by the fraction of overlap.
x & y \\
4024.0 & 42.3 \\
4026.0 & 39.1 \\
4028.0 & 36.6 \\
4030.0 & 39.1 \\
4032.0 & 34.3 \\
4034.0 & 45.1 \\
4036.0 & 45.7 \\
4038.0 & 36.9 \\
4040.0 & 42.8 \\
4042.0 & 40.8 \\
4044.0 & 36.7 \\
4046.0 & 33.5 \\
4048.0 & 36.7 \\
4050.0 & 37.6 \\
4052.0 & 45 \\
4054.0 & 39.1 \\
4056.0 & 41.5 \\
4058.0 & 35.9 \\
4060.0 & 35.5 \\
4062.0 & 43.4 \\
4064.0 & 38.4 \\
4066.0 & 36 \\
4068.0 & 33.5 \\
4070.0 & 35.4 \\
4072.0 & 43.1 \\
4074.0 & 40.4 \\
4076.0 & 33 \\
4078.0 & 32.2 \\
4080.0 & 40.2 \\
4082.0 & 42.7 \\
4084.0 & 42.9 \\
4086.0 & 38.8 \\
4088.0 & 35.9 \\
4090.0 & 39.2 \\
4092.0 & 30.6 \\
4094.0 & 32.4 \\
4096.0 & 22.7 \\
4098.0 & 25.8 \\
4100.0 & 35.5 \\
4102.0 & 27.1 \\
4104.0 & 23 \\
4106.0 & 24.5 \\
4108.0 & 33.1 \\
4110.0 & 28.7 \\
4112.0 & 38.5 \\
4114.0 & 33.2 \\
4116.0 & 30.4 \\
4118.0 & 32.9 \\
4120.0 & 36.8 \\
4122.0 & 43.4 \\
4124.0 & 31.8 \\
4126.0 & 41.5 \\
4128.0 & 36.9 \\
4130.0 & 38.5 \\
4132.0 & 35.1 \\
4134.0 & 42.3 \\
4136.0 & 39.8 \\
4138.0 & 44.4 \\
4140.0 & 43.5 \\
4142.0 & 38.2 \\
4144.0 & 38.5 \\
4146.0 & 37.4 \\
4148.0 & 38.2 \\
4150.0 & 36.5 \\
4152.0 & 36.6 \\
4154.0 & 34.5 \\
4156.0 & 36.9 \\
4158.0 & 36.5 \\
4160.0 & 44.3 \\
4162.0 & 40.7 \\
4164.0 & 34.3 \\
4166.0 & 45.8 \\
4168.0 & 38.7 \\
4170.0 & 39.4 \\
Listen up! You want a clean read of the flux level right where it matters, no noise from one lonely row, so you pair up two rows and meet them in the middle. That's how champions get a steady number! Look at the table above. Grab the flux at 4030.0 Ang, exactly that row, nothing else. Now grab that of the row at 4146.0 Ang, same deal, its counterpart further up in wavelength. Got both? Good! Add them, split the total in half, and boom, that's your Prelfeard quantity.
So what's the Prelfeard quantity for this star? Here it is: 38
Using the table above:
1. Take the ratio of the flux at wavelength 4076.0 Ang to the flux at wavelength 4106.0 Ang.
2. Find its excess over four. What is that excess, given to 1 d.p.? -2.7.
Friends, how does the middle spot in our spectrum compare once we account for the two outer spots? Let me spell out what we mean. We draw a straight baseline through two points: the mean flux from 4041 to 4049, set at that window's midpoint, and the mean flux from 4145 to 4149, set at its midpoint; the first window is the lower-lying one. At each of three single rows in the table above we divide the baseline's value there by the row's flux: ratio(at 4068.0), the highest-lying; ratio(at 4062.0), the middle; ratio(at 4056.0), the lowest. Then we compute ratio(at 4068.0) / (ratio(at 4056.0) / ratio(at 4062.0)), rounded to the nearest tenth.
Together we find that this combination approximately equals 1.1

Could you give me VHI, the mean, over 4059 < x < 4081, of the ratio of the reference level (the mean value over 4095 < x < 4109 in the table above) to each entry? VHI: 0.74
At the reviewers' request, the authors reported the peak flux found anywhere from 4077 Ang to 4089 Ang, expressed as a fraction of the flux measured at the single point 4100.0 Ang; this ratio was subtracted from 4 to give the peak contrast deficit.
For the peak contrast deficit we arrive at 2.79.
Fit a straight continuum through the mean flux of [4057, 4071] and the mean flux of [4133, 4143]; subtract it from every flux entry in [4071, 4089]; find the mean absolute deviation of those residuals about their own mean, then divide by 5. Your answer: 0.70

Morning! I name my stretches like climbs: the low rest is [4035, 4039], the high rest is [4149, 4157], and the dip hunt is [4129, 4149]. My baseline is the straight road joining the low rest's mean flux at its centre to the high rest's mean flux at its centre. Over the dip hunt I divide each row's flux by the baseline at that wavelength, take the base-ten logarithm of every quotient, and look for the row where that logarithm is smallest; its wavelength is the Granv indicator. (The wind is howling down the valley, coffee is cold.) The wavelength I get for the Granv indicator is 4132.0 Ang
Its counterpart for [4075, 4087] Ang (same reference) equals 4078.0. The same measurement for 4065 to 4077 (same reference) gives 4076.0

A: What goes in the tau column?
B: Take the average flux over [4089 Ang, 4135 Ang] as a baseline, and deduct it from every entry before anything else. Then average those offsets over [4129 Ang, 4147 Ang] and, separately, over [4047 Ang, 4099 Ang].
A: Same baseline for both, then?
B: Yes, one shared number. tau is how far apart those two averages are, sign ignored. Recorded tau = 2.9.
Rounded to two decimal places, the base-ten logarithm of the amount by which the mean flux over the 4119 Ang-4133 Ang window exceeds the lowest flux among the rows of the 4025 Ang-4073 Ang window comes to 0.62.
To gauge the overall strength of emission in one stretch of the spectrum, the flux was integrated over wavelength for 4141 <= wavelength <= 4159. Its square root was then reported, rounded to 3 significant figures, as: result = 25.8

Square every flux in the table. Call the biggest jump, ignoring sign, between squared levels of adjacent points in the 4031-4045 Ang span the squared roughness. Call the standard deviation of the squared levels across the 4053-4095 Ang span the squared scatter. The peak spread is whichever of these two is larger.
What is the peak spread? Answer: 858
